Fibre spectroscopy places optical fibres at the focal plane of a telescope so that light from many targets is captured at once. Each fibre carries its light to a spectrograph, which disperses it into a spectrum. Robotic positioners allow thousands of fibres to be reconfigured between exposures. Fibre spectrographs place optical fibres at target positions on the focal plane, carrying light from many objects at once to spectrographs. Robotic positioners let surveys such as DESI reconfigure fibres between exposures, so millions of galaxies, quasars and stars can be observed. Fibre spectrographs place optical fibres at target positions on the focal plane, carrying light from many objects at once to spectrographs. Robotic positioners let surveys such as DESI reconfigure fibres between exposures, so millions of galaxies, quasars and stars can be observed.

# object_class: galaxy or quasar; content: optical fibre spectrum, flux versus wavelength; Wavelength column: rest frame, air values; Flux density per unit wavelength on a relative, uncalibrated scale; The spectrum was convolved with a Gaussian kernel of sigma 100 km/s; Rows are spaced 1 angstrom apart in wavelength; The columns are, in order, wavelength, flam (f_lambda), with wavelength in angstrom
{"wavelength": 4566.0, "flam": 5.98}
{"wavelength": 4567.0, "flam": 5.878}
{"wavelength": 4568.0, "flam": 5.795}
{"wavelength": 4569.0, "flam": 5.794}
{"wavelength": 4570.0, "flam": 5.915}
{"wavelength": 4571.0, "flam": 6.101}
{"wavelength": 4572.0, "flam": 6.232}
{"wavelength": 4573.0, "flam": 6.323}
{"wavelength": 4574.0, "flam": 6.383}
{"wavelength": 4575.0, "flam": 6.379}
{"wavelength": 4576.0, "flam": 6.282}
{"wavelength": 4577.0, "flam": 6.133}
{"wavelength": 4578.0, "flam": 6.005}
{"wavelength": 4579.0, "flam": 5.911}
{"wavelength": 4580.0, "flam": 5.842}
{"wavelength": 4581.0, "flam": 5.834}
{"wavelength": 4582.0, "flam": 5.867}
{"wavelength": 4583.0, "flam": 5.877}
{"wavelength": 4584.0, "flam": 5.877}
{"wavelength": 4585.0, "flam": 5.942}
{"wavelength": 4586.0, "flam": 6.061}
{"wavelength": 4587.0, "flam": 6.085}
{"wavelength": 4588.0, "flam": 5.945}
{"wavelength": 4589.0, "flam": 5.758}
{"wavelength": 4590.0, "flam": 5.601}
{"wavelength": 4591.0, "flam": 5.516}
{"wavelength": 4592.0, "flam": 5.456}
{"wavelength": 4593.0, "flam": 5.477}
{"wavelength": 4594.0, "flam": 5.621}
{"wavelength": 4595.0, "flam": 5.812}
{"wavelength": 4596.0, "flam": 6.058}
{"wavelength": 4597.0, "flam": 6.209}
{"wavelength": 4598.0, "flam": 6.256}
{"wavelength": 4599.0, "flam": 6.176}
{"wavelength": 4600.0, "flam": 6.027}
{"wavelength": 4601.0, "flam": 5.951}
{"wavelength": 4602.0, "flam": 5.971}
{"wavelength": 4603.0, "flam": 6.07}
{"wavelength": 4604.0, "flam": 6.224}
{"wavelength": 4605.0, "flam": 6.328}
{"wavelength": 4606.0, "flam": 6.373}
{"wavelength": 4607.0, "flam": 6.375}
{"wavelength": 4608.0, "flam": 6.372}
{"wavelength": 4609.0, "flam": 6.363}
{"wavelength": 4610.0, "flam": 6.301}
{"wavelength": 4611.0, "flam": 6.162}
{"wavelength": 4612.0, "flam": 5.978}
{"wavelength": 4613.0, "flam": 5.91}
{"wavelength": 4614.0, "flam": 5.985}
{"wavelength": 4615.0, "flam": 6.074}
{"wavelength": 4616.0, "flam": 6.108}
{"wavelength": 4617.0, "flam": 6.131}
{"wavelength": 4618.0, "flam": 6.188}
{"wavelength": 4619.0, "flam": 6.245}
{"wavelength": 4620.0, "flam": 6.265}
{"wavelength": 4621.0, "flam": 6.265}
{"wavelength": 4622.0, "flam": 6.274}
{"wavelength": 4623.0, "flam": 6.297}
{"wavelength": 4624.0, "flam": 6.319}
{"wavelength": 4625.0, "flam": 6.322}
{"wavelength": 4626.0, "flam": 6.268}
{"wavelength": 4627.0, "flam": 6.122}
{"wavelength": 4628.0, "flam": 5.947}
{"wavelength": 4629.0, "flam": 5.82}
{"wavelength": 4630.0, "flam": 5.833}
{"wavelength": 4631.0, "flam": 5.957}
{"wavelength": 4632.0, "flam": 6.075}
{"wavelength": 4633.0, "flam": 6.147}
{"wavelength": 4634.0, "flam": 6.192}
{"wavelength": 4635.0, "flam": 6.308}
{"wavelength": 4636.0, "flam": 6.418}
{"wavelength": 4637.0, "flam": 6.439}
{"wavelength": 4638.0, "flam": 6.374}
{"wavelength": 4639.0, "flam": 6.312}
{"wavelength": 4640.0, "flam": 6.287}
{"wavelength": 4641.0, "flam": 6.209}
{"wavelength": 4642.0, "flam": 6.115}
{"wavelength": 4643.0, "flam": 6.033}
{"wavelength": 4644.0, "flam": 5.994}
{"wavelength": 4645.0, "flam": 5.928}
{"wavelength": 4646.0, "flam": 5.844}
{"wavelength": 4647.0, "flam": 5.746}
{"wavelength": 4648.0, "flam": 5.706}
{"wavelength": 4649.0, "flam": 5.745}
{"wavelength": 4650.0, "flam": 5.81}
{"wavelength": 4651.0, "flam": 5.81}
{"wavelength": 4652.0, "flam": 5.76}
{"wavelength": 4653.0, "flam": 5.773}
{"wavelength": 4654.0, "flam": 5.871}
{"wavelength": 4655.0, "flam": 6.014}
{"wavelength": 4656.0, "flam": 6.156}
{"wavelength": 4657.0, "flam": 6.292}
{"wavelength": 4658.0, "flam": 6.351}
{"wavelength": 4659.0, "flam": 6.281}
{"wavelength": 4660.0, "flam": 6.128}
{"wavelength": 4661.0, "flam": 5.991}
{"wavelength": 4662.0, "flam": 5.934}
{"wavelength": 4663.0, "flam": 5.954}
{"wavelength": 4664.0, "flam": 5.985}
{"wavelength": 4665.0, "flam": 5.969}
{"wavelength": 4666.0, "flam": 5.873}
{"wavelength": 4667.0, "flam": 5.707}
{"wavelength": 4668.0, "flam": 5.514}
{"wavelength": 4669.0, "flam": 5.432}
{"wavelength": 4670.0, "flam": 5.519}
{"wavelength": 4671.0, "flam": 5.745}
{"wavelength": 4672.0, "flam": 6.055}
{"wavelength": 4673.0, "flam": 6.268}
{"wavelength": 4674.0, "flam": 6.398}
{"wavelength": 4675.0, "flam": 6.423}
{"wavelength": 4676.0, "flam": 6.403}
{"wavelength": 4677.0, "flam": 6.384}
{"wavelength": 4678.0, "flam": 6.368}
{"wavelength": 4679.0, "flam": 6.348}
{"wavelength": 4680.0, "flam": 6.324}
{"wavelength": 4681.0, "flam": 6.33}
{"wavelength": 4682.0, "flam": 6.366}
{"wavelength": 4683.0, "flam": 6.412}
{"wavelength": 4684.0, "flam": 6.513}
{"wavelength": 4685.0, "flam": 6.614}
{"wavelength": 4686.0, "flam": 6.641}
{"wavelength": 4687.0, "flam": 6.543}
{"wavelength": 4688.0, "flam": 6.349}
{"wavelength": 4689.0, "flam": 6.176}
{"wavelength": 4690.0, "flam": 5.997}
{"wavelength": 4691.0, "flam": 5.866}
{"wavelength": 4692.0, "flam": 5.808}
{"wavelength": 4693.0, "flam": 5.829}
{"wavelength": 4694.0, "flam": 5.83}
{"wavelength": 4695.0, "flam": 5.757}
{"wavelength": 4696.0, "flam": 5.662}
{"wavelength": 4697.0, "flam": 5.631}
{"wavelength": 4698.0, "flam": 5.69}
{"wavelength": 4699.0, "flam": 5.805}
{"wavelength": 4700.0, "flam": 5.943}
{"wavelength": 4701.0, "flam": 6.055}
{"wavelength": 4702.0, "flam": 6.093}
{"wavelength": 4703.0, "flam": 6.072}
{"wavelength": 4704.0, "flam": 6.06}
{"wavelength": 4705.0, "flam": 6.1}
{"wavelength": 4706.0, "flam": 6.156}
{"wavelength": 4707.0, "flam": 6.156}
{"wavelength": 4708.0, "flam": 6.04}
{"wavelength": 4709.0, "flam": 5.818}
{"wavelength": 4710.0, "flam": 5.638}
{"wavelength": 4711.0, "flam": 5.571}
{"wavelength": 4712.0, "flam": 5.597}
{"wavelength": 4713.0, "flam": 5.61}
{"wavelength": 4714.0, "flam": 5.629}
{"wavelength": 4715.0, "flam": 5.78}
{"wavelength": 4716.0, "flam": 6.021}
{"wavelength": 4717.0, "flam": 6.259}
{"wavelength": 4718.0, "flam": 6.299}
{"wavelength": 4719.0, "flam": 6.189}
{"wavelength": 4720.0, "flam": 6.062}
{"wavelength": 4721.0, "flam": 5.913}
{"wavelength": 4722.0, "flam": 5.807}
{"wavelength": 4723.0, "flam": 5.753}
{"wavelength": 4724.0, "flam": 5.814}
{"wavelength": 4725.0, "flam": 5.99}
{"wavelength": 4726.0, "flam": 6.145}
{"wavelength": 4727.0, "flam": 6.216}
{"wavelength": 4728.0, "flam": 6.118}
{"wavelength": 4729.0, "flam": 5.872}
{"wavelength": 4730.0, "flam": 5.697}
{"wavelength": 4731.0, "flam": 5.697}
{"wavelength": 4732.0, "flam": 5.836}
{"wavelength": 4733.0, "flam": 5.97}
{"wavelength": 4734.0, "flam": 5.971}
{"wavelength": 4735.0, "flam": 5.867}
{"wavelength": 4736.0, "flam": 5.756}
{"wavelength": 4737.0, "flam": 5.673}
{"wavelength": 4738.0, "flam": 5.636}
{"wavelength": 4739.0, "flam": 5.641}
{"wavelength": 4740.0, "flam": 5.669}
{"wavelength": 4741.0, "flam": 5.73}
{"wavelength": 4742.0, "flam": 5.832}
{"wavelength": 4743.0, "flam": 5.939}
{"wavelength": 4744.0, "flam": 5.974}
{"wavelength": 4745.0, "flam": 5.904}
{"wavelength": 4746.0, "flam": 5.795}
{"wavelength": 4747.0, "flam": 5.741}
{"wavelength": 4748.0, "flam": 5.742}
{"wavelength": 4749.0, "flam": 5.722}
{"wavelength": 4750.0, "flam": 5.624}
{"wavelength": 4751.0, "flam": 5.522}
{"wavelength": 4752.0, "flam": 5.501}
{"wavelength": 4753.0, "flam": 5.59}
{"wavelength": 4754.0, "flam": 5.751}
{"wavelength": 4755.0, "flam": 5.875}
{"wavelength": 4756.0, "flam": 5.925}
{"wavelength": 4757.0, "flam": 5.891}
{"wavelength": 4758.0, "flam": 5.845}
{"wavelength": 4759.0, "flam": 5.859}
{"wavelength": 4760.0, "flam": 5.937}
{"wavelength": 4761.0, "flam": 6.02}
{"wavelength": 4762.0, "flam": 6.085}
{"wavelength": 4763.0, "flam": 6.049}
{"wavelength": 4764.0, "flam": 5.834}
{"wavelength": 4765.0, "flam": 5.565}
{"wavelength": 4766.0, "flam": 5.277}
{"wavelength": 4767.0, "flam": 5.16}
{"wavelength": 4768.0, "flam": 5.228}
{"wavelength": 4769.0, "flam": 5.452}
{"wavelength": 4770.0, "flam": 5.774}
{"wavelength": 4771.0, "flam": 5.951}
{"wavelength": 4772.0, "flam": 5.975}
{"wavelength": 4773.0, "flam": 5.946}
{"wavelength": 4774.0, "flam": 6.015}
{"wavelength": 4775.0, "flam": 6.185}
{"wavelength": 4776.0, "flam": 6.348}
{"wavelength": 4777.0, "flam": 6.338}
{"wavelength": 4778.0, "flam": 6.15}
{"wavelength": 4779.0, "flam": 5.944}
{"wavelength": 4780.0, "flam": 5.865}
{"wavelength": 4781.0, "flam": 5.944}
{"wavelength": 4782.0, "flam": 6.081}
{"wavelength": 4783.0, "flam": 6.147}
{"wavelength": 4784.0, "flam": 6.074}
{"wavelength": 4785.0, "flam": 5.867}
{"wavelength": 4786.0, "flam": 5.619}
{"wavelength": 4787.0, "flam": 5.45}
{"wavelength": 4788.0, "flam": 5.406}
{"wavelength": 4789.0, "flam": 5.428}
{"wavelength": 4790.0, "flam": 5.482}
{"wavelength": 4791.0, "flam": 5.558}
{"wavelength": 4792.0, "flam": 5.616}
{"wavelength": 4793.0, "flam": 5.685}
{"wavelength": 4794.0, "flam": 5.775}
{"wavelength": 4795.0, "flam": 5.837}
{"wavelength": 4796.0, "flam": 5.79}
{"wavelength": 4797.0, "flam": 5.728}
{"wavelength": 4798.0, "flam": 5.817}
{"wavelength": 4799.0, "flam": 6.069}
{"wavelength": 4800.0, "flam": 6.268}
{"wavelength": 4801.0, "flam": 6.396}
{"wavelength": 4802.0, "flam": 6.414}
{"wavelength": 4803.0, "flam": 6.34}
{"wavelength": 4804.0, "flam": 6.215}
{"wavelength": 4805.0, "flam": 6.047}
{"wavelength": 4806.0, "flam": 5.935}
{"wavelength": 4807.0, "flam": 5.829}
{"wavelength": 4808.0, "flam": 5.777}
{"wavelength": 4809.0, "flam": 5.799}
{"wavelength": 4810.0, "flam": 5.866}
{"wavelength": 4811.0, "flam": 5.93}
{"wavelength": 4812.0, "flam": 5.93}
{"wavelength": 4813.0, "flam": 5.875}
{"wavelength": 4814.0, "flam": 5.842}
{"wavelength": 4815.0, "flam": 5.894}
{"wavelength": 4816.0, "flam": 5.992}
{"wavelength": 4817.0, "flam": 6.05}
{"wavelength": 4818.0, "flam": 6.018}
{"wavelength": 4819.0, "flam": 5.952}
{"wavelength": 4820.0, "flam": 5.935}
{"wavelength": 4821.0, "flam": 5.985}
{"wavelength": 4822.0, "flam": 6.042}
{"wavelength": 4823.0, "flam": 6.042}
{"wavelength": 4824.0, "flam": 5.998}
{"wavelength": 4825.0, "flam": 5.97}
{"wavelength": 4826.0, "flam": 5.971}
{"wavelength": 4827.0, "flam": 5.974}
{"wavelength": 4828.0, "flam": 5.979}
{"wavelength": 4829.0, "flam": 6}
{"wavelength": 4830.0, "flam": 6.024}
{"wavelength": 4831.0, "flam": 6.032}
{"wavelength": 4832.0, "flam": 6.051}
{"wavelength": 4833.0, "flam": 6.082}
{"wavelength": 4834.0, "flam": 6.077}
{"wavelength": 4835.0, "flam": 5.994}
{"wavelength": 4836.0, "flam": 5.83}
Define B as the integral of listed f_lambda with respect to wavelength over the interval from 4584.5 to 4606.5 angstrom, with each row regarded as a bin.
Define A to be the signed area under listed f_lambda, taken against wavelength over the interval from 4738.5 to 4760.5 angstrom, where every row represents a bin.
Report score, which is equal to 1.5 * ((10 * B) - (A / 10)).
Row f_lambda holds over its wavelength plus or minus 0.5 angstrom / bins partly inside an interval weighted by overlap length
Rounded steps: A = 127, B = 131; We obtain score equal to 1945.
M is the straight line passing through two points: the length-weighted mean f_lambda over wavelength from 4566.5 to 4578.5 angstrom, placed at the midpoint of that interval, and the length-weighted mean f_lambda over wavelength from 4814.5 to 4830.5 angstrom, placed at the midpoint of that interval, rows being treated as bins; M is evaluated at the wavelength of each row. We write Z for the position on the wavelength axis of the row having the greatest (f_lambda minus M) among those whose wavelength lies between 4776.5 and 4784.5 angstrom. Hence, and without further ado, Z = 4777.0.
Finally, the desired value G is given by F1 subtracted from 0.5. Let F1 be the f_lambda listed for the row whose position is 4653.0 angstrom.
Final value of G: -5.27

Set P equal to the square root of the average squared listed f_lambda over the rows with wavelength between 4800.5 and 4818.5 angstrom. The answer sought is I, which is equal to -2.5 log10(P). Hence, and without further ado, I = -1.95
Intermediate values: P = 6.01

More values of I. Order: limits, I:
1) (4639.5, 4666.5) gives -1.94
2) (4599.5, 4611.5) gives -1.98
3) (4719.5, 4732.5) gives -1.93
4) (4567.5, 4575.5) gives -1.97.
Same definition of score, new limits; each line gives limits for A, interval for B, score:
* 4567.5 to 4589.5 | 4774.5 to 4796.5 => 1909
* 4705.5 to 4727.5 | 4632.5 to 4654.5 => 1973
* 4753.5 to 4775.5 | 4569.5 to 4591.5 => 1959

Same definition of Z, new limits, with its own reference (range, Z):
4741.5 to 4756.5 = 4744.0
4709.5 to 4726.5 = 4718.0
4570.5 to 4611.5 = 4607.0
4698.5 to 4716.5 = 4707.0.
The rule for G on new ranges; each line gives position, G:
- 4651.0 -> -5.31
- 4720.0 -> -5.56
